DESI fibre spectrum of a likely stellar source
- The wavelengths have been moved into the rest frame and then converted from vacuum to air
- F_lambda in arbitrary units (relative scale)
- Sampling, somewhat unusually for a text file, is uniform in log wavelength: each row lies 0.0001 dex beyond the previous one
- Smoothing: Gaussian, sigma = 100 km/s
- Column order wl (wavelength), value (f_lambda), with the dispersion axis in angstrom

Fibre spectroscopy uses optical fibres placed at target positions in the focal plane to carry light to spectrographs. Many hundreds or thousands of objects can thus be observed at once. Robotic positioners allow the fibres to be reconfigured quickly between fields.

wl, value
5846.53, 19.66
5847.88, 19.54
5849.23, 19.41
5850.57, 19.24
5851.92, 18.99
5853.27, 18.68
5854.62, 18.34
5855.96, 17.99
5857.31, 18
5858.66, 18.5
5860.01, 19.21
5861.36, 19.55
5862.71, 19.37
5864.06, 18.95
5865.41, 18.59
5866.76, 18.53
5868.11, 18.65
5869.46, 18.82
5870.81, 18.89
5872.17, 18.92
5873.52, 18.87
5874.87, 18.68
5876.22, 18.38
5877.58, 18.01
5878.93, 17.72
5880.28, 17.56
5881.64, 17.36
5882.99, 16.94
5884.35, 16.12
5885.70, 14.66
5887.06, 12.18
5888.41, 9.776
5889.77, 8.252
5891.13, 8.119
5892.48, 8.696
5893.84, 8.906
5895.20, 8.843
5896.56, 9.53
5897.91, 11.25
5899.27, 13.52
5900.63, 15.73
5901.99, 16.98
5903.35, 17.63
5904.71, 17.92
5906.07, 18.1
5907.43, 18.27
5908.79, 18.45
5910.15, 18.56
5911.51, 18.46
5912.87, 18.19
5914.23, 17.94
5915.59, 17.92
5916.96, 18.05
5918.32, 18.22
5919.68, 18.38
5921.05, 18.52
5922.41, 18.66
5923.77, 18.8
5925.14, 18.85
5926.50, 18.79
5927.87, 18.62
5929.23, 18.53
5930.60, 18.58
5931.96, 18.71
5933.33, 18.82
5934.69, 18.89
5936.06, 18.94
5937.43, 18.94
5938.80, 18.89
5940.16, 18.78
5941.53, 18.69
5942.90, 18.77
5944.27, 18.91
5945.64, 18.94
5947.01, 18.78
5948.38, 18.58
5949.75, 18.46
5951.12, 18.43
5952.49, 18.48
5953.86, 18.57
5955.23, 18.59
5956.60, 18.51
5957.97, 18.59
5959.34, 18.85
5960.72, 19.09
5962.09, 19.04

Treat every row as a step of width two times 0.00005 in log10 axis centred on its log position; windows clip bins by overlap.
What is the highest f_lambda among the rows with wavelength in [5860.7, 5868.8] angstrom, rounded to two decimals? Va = 19.55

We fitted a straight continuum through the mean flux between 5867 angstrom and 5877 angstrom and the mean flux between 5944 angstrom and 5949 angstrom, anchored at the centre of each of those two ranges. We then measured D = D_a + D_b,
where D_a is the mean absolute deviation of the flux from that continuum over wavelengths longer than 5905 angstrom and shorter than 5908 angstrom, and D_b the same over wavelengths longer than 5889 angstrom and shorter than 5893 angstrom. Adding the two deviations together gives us 11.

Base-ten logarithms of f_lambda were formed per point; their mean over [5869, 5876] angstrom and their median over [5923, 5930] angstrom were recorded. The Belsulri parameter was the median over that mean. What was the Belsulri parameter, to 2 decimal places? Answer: 1.00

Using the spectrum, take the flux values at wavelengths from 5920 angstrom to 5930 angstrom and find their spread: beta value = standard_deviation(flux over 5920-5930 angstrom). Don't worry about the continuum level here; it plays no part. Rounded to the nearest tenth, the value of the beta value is 0.1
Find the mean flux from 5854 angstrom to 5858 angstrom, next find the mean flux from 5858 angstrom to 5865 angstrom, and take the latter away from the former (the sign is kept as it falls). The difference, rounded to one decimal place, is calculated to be -1.0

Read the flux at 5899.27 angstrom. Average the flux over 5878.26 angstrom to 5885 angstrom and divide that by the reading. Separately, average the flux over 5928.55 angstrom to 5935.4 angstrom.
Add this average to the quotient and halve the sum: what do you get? 10.0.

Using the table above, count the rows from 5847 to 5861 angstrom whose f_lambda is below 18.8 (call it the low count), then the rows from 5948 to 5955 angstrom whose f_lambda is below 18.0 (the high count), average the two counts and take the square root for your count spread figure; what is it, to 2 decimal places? 1.58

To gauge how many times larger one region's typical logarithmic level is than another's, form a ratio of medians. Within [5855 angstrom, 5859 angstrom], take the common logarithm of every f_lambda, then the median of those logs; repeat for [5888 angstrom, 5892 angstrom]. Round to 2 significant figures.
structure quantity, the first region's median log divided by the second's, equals 1.4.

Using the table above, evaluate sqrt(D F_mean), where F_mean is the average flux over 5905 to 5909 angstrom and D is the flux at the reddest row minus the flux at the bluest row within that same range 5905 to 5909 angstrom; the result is 2.5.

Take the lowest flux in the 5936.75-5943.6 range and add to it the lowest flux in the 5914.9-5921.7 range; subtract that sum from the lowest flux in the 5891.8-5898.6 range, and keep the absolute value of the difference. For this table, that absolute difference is 28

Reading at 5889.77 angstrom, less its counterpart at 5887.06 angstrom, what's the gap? -3.9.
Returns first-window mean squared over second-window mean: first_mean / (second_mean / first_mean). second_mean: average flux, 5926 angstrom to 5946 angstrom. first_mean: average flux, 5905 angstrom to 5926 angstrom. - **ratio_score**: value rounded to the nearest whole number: 18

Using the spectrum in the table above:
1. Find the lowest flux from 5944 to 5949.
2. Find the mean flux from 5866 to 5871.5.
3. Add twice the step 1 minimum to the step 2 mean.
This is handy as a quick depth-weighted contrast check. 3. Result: 55.9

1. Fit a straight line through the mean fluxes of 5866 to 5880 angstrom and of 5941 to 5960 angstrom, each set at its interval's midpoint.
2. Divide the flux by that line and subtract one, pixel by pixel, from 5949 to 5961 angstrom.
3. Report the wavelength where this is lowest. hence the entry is 5951.12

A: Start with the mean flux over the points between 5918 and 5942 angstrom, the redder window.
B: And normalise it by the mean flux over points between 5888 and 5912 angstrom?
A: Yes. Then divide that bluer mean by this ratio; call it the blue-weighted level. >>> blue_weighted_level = 10.1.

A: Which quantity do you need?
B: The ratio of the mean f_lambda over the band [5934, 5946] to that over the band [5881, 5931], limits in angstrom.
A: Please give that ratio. 1.20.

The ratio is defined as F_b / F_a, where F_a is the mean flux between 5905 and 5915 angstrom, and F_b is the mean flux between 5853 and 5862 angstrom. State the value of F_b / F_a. 1.02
